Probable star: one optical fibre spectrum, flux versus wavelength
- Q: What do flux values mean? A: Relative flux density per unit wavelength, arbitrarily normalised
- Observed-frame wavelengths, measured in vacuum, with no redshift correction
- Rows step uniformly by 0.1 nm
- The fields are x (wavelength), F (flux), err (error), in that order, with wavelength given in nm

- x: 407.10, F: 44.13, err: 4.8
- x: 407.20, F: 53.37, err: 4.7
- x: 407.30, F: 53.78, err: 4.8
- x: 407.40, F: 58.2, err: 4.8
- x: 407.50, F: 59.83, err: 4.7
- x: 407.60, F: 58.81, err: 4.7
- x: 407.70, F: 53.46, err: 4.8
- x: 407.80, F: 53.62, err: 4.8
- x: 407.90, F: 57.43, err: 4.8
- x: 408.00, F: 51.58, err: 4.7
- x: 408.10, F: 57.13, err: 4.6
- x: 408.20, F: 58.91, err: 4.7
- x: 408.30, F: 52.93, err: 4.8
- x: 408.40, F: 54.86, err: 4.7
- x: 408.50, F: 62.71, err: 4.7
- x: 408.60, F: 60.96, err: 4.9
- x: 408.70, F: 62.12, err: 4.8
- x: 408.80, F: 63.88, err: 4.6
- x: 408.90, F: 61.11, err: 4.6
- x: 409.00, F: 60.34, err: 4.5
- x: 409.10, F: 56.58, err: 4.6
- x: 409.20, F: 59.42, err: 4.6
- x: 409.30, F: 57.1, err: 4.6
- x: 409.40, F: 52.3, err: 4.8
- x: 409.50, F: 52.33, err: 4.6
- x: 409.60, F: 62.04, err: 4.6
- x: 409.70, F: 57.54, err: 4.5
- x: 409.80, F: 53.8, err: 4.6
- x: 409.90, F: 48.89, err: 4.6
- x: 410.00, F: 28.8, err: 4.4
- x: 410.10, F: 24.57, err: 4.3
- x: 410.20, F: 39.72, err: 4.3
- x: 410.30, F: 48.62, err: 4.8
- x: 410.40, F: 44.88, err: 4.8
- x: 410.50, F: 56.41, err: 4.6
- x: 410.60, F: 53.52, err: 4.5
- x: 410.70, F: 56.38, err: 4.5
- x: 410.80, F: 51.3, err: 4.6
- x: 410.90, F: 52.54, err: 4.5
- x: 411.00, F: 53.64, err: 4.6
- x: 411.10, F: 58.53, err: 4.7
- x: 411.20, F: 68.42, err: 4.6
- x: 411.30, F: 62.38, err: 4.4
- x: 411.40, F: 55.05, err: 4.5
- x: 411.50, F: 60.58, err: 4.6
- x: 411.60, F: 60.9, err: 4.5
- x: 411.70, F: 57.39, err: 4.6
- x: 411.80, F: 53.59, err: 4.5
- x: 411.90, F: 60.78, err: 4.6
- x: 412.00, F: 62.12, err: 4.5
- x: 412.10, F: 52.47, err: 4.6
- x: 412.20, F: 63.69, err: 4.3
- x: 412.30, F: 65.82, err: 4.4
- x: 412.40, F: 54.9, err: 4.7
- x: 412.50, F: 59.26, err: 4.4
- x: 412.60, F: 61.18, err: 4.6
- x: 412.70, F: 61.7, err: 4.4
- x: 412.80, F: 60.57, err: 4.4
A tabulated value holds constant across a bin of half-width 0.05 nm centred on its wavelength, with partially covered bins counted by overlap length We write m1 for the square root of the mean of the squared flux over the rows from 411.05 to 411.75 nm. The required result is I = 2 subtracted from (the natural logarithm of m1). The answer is 2.10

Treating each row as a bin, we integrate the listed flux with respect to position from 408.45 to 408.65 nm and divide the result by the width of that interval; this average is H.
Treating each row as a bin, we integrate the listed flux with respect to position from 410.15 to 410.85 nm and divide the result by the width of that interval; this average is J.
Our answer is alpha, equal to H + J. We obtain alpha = 112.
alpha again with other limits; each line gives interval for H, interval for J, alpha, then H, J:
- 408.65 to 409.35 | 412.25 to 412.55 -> 120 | 60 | 60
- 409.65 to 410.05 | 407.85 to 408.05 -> 102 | 47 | 55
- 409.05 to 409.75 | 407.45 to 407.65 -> 116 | 57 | 59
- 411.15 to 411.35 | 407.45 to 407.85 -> 122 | 65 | 56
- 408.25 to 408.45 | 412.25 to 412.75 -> 114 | 54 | 61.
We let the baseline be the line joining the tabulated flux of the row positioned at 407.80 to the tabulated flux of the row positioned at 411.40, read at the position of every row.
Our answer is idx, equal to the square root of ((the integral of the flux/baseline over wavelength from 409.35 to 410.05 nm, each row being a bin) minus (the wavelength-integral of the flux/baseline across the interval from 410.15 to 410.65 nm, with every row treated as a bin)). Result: 0.46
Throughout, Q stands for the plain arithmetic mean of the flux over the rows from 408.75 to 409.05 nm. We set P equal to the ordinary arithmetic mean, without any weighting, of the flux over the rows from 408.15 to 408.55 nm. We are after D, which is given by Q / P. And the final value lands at 1.08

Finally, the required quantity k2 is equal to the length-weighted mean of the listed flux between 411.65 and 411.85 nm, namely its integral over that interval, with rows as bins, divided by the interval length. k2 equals 55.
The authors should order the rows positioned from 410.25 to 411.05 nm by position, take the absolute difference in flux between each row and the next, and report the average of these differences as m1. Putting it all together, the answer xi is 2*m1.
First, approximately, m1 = 4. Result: 8.1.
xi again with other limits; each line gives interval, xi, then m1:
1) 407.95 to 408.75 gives 7.4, 4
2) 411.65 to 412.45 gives 13.2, 7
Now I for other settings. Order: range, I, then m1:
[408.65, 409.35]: 2.10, 60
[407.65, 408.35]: 2.01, 55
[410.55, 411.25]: 2.04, 57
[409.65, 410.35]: 1.80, 45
